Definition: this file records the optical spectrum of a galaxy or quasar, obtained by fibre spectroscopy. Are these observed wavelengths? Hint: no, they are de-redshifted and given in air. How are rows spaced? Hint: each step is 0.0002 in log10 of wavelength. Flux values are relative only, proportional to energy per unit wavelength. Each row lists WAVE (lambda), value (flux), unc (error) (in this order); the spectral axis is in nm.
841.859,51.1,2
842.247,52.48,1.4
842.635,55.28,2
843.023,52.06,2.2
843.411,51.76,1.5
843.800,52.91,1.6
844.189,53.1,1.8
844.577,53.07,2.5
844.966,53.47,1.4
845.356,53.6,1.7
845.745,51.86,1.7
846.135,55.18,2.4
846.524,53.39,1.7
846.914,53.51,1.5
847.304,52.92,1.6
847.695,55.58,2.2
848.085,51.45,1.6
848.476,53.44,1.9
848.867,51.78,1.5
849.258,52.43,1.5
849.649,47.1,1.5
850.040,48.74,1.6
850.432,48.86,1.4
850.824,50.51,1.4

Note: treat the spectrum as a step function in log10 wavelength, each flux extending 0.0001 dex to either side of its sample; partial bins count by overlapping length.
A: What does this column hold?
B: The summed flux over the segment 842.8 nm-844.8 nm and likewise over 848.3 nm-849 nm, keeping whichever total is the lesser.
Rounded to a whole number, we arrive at 105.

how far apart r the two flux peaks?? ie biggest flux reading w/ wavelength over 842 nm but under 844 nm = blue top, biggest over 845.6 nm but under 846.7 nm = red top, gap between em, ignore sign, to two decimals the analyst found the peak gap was 0.10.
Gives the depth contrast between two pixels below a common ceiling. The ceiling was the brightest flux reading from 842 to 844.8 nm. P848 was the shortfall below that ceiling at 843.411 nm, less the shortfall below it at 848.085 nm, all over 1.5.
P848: -0.2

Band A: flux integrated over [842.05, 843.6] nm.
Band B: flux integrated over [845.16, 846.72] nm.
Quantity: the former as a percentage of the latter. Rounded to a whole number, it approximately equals 98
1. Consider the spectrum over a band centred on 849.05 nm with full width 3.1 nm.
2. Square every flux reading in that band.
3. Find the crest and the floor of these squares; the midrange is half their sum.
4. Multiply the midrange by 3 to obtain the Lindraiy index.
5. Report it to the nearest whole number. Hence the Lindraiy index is 7961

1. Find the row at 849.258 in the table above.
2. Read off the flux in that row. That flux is 52.43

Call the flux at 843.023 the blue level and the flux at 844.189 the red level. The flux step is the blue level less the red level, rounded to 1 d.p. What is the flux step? -1.0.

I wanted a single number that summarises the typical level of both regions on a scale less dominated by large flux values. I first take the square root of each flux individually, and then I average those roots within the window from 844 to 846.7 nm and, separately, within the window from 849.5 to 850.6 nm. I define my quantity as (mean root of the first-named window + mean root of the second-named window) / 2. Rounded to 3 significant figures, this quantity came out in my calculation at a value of 7.13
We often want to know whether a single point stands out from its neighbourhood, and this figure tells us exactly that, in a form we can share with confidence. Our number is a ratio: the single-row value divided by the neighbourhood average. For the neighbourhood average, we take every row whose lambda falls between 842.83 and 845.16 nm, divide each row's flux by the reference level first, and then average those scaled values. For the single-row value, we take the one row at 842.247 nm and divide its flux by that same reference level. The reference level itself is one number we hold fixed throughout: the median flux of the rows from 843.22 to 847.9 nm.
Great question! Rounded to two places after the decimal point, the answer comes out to 1.00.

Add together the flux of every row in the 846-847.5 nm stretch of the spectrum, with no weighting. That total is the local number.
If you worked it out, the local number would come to 215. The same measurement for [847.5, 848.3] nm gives 107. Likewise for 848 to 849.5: 209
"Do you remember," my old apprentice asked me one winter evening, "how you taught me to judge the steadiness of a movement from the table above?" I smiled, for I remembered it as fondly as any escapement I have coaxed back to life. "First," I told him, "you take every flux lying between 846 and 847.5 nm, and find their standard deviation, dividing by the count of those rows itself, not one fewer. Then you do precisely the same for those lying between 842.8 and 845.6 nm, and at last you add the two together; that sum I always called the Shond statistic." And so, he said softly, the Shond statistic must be 1.5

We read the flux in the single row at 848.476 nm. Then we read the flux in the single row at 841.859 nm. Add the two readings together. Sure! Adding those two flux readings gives 105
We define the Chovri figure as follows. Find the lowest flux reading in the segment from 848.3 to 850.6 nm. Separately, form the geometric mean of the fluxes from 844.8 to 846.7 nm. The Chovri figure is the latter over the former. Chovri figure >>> 1.14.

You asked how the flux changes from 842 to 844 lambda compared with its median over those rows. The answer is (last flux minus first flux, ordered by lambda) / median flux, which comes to 0.008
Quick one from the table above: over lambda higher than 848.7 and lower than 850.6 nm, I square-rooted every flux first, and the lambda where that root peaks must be 849.258 nm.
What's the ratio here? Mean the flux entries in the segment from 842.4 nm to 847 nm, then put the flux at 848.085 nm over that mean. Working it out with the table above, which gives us 0.97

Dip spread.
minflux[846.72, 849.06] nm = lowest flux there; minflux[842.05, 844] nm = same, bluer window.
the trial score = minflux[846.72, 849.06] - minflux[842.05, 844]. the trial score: 0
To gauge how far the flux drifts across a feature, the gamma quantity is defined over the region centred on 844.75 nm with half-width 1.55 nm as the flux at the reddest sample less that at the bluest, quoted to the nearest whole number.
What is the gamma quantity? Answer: 3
